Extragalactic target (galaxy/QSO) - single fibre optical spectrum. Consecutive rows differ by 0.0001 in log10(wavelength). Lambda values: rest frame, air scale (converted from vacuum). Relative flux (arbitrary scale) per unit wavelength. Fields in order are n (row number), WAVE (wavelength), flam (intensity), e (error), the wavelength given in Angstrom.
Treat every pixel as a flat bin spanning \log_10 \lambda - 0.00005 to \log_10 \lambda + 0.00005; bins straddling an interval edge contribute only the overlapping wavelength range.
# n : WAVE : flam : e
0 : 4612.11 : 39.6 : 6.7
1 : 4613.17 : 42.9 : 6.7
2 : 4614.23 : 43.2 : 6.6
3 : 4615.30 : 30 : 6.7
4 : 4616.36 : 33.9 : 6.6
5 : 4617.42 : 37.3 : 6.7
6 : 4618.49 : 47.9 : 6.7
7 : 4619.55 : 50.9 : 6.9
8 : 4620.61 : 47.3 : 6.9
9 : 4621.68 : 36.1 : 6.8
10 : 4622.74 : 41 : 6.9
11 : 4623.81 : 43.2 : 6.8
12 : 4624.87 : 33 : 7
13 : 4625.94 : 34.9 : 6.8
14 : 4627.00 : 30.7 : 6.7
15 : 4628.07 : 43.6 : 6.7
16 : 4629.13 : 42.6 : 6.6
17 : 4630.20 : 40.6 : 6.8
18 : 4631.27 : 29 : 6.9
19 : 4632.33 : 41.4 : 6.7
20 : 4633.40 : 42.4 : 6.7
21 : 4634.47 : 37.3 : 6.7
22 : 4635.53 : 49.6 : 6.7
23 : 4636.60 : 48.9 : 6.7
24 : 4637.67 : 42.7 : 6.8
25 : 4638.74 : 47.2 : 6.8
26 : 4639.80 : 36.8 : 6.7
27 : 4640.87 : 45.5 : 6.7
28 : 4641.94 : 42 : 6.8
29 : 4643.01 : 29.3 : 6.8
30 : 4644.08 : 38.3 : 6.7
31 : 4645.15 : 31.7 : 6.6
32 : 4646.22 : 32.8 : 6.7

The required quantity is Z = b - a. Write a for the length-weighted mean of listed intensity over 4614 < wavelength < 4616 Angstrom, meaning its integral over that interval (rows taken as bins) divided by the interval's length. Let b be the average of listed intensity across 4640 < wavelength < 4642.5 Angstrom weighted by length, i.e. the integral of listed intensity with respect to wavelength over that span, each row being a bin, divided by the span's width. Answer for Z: 7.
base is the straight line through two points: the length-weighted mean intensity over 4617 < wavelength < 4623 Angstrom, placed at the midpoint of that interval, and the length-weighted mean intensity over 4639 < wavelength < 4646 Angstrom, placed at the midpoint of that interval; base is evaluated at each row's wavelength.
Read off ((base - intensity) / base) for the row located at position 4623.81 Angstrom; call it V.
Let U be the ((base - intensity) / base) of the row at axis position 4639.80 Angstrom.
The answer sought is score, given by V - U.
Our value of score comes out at -0.05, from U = 0.04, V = -0.014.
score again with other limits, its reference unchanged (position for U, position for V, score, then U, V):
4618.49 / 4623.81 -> 0.07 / -0.09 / -0.014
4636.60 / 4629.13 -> 0.22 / -0.25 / -0.036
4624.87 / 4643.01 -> 0.00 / 0.22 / 0.215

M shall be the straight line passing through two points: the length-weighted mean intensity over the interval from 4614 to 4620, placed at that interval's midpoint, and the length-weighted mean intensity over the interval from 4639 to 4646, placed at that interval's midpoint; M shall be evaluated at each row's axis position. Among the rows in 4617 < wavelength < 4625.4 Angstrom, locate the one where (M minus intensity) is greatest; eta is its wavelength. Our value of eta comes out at 4624.87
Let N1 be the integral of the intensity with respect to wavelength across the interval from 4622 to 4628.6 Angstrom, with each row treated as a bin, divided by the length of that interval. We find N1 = 37.7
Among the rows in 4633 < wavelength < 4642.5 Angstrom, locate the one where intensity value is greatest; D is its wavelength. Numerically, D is 4635.53 Angstrom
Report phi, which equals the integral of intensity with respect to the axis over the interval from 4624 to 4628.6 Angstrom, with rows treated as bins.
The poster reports 166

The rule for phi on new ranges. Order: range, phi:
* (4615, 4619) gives 151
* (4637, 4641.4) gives 190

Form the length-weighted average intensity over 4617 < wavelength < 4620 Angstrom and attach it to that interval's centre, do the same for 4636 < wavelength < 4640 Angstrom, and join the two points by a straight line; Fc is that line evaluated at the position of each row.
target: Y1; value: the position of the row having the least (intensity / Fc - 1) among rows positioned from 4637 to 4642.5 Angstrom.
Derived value 4639.80 Angstrom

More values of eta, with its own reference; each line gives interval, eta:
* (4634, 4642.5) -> 4634.47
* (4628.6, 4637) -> 4631.27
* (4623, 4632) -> 4631.27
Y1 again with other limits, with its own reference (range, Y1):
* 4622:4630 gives 4627.00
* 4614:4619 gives 4615.30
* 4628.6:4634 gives 4631.27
